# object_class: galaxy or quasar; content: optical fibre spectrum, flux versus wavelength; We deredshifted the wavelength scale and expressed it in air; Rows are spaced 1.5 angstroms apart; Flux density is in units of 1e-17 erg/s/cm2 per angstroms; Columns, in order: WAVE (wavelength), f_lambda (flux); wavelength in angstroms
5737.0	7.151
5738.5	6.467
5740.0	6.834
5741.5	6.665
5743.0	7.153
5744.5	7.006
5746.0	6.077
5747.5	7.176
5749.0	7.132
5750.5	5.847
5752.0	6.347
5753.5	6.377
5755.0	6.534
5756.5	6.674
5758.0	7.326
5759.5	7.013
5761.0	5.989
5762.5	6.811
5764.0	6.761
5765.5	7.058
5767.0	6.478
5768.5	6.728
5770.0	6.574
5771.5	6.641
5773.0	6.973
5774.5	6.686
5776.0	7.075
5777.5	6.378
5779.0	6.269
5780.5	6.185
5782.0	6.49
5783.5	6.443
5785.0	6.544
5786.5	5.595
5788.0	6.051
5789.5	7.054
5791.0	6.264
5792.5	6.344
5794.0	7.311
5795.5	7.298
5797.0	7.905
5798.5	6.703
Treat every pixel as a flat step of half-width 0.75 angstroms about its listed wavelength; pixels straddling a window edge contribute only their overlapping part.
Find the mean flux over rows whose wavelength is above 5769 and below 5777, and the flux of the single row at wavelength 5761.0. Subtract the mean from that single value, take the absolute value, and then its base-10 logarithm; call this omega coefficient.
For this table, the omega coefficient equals -0.10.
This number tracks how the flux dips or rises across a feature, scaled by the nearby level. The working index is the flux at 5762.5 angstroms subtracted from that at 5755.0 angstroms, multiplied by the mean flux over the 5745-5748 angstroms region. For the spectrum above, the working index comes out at -1.8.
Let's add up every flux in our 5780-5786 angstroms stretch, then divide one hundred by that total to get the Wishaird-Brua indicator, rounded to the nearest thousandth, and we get 3.897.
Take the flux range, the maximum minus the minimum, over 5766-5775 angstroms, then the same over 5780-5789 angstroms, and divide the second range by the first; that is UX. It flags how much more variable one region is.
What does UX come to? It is 1.92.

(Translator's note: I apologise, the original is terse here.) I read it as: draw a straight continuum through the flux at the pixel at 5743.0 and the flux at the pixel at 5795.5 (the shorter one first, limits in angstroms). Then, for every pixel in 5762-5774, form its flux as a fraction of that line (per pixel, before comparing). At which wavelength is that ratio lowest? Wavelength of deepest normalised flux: 5767.0 angstroms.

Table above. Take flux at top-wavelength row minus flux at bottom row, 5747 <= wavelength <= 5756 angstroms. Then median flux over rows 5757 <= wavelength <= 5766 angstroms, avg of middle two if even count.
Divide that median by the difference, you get -11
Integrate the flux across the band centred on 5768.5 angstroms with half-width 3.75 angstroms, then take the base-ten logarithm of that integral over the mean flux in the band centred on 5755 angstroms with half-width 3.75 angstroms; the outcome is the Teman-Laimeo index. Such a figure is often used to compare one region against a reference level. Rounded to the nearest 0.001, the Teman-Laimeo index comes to 0.878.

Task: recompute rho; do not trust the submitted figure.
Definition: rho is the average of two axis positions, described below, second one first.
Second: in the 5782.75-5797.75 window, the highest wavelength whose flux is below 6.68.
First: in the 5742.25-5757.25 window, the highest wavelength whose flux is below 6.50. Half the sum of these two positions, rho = 5773.0 angstroms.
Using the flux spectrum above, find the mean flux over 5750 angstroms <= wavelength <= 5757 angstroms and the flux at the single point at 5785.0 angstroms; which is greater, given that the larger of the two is 6.54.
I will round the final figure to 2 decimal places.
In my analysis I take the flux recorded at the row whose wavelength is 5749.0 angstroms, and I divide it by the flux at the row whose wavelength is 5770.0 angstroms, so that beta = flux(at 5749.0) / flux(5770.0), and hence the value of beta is 1.08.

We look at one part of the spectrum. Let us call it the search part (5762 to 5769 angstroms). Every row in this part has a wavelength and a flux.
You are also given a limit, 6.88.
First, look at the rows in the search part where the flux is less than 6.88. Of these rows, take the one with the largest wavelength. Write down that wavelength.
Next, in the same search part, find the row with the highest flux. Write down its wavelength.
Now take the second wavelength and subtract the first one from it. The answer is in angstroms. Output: -3.0 angstroms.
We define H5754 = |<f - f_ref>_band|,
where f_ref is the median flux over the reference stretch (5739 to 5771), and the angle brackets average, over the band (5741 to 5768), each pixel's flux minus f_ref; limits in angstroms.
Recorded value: 0.04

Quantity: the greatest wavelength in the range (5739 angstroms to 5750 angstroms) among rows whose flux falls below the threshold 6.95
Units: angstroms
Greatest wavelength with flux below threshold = 5746.0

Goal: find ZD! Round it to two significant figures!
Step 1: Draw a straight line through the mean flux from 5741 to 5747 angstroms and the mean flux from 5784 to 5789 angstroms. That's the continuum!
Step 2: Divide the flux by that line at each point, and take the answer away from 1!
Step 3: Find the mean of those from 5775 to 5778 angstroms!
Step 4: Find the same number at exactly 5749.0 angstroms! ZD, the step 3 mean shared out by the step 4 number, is 1.1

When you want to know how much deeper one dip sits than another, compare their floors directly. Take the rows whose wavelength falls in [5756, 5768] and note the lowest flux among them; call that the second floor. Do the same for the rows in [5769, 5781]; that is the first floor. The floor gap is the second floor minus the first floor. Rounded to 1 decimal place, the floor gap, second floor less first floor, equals -0.2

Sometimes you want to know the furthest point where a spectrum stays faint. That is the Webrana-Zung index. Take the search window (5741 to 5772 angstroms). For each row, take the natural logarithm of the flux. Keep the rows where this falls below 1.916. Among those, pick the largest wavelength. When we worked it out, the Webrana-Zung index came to 5771.5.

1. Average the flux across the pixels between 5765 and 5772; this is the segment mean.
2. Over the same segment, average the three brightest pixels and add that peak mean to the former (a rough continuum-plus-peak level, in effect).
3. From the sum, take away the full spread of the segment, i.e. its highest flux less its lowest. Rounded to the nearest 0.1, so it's 12.9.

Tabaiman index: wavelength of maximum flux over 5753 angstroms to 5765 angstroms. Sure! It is 5758.0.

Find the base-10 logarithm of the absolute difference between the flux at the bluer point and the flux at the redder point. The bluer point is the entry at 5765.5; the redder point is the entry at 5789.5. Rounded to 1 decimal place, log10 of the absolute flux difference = -2.4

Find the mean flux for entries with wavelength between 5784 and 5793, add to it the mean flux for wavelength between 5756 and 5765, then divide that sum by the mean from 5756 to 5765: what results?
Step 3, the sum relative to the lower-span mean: 1.93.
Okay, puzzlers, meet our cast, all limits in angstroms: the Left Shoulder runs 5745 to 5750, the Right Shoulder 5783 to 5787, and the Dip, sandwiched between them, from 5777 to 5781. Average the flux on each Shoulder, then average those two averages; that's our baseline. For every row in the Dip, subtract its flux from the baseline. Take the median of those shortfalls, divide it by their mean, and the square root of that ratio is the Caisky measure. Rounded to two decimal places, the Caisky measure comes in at 1.02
